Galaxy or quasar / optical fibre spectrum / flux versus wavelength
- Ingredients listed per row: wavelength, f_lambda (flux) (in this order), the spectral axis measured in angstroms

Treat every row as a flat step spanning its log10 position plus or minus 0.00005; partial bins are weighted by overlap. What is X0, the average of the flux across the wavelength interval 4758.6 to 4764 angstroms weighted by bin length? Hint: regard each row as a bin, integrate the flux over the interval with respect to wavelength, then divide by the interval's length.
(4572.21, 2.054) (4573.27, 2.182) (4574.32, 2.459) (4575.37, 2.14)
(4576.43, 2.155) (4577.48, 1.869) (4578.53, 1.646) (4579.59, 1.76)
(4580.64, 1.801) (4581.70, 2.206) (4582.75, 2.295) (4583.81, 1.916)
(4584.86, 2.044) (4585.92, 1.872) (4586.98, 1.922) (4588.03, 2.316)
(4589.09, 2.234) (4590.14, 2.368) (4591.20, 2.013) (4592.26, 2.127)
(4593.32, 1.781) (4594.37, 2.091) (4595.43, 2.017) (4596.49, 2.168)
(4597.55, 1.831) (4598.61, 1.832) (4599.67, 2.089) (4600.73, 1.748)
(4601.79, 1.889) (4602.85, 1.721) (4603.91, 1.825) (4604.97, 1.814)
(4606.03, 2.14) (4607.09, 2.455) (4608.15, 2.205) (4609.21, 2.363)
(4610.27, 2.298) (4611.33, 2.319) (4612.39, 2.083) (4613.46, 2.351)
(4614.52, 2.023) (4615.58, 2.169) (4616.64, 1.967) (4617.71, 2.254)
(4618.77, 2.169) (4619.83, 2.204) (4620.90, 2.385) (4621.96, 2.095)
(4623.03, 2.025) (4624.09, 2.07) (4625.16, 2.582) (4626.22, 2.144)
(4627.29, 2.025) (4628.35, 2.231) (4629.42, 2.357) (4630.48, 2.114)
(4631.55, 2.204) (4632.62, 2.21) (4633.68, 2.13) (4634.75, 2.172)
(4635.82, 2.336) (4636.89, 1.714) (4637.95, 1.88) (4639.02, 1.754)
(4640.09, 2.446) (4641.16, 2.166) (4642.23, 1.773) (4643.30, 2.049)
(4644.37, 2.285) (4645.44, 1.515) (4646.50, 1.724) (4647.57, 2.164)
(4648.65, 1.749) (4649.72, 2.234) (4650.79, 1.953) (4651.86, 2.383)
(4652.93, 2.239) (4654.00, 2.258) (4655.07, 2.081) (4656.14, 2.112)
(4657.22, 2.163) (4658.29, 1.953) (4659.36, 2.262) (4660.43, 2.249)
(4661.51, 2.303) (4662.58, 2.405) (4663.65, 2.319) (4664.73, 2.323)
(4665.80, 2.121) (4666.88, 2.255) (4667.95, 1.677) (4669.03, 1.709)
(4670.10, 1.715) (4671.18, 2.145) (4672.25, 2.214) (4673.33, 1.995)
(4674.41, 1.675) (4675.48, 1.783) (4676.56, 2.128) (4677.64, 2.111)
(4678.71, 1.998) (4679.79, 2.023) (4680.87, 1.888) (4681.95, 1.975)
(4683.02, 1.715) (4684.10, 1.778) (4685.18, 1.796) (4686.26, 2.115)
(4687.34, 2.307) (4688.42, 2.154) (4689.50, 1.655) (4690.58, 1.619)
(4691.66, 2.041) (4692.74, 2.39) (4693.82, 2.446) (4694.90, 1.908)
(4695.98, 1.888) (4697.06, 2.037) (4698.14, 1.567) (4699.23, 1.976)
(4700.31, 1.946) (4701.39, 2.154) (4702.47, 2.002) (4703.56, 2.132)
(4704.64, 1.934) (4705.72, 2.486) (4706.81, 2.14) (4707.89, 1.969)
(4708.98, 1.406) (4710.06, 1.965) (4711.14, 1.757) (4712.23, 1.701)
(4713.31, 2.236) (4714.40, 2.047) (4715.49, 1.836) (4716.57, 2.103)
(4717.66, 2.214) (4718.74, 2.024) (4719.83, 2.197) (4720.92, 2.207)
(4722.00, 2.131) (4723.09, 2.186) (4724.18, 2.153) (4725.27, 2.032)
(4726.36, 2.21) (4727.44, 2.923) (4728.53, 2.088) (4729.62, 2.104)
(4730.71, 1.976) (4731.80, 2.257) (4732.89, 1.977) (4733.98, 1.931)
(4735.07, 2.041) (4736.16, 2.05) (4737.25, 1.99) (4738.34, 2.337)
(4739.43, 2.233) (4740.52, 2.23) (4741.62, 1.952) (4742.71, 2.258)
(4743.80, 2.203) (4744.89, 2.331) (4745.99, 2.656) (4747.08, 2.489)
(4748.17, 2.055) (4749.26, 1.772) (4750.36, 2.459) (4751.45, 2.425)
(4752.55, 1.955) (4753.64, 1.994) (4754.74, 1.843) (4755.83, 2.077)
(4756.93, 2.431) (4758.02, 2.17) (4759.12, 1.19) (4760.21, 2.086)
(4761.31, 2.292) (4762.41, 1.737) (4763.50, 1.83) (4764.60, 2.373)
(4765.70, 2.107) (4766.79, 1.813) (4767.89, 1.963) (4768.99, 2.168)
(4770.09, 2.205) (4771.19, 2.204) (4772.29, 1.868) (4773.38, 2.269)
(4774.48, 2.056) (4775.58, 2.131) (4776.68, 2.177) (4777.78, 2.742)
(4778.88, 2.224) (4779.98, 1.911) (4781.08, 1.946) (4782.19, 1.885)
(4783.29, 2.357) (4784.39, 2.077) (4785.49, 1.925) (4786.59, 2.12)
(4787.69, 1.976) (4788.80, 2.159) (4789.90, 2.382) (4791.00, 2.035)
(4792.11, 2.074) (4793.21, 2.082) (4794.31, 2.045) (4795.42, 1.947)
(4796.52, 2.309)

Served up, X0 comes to 1.83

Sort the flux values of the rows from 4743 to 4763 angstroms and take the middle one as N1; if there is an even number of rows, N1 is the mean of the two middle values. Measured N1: 2.13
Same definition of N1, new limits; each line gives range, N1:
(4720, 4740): 2.12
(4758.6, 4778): 2.12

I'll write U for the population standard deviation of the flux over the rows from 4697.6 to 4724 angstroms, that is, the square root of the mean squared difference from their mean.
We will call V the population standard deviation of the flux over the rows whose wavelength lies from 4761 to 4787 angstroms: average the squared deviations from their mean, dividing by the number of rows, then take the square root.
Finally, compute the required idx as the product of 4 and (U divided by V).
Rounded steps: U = 0.23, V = 0.220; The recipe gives 4.2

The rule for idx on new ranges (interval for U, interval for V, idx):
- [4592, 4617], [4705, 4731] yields 3.1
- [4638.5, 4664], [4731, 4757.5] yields 4.3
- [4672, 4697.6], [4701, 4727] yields 4.2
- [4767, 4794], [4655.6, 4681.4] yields 3.5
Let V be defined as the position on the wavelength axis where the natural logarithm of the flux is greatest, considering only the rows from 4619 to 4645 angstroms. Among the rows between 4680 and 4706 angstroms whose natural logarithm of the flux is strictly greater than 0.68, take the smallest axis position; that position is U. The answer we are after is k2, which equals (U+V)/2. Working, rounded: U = 4681.95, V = 4625.16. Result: 4653.6 angstroms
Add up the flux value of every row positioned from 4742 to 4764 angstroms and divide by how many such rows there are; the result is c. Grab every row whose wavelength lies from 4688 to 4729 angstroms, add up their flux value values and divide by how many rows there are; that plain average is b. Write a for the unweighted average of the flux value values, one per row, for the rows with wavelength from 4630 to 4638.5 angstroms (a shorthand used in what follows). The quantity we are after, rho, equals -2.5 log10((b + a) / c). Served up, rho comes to -0.73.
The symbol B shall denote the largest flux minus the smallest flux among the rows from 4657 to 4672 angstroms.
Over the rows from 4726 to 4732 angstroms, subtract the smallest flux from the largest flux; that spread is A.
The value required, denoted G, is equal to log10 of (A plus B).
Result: 0.22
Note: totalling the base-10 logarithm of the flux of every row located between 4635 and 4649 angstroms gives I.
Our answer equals 3.76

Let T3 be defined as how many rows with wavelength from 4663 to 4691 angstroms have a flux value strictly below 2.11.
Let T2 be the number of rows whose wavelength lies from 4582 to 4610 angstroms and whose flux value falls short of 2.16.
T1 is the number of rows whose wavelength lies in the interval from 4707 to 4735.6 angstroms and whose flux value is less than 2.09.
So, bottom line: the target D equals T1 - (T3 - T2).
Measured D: 17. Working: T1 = 14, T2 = 18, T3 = 15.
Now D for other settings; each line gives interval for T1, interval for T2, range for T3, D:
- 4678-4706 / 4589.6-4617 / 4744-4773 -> 21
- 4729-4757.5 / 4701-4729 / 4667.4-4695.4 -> 14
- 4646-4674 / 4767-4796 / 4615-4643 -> 17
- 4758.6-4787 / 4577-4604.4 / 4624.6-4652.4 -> 23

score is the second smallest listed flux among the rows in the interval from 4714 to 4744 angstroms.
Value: 1.931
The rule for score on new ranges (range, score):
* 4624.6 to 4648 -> 1.714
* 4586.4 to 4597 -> 1.922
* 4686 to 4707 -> 1.619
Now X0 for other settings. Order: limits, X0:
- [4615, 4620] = 2.15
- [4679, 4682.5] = 1.96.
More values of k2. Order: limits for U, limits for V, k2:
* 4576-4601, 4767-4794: 4677.1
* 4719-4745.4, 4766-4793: 4748.8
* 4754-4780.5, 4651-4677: 4709.2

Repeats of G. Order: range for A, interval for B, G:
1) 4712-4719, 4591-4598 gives -0.04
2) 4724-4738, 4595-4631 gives 0.27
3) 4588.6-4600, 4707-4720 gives 0.15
